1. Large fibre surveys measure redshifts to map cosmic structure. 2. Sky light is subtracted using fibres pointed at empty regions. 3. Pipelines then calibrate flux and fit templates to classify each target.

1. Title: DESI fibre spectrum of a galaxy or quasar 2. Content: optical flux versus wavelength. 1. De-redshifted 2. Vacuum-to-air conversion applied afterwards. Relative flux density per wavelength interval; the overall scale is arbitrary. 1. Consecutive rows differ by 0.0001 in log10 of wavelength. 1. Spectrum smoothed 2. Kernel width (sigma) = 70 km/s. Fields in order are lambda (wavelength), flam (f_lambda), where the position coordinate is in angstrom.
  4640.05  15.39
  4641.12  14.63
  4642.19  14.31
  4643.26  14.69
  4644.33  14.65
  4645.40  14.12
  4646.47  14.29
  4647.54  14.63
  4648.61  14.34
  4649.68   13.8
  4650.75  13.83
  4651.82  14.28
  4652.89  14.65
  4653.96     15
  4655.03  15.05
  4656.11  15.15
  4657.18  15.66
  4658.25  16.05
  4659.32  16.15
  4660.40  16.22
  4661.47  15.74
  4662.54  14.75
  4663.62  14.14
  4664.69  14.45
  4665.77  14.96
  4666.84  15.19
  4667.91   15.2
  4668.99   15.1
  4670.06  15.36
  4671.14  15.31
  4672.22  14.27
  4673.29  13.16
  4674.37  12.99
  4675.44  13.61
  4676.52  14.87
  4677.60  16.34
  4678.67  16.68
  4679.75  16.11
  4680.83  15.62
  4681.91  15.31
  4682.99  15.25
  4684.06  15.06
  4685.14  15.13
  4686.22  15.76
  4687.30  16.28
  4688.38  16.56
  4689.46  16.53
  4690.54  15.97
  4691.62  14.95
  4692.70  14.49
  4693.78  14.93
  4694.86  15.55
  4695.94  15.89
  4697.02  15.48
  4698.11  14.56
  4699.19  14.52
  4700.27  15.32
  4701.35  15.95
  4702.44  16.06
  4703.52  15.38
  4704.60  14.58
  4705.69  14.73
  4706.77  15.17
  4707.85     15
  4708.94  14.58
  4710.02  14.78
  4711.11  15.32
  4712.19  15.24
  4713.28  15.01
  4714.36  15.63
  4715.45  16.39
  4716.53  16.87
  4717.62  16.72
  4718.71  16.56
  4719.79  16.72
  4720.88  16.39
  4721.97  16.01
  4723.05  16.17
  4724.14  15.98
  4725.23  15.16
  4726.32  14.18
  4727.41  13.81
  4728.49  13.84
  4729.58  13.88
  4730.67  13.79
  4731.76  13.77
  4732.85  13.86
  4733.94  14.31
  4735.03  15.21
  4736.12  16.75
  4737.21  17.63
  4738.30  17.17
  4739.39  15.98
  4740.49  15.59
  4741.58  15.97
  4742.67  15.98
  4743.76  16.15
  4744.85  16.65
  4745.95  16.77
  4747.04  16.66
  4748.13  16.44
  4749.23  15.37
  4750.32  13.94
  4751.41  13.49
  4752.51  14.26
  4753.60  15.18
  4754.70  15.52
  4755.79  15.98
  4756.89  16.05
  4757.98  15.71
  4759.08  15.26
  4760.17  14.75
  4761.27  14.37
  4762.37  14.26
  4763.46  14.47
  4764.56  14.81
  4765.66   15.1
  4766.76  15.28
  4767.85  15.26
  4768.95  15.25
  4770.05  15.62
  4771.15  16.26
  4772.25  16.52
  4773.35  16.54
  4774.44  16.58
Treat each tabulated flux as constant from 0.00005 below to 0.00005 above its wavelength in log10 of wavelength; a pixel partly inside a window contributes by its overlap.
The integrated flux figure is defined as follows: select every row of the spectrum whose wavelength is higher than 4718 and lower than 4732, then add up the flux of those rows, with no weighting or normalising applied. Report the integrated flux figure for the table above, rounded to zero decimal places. 196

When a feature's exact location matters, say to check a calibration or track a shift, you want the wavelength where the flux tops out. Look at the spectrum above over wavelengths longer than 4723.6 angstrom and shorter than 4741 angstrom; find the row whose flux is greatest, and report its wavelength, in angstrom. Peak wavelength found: 4737.21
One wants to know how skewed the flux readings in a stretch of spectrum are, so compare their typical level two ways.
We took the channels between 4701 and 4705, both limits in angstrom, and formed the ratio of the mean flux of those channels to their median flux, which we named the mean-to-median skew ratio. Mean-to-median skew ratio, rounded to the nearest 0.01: 0.99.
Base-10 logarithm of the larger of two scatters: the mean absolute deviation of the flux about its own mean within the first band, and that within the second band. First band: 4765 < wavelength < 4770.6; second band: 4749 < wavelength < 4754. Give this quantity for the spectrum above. -0.18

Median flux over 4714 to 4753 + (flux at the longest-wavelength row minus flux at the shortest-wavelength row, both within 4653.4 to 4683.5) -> 16.2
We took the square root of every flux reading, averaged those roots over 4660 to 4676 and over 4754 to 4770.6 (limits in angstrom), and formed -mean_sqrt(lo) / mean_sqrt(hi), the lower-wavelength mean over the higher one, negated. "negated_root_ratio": -0.98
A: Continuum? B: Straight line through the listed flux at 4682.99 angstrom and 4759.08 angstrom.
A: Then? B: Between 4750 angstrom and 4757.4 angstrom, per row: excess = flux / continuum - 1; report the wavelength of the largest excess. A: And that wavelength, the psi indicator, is 4756.89 angstrom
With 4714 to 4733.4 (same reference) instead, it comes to 4716.53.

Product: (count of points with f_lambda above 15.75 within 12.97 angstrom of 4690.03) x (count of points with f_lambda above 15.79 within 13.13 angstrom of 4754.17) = 99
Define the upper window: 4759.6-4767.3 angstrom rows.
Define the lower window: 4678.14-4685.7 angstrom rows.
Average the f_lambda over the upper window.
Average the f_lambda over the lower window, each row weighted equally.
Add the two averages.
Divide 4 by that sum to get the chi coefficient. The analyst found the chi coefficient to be 0.1320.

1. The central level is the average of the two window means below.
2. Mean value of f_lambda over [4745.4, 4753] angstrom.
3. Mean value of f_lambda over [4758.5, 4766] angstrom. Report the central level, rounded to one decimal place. 15.0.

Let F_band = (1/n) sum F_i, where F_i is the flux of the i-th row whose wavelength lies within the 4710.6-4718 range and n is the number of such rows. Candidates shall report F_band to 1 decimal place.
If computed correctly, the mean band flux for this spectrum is 15.9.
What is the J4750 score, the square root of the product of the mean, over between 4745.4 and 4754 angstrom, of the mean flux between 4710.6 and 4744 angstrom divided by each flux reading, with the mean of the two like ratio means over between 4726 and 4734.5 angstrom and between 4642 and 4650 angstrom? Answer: 1.062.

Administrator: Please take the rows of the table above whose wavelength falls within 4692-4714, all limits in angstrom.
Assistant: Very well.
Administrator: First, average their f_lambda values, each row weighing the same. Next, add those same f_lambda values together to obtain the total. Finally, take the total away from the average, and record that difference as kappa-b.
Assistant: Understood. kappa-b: -287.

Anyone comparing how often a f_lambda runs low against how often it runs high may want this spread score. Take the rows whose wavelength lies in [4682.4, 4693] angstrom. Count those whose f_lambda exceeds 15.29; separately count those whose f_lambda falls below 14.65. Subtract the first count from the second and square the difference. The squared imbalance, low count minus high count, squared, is 16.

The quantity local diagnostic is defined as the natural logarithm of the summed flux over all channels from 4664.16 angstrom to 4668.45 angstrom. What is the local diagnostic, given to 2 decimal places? 4.09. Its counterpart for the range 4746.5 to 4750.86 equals 4.13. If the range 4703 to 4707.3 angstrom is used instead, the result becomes 4.09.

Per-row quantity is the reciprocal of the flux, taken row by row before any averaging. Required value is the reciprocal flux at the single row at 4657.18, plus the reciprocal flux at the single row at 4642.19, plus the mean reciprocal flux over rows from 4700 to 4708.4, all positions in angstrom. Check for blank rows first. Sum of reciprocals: 0.199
